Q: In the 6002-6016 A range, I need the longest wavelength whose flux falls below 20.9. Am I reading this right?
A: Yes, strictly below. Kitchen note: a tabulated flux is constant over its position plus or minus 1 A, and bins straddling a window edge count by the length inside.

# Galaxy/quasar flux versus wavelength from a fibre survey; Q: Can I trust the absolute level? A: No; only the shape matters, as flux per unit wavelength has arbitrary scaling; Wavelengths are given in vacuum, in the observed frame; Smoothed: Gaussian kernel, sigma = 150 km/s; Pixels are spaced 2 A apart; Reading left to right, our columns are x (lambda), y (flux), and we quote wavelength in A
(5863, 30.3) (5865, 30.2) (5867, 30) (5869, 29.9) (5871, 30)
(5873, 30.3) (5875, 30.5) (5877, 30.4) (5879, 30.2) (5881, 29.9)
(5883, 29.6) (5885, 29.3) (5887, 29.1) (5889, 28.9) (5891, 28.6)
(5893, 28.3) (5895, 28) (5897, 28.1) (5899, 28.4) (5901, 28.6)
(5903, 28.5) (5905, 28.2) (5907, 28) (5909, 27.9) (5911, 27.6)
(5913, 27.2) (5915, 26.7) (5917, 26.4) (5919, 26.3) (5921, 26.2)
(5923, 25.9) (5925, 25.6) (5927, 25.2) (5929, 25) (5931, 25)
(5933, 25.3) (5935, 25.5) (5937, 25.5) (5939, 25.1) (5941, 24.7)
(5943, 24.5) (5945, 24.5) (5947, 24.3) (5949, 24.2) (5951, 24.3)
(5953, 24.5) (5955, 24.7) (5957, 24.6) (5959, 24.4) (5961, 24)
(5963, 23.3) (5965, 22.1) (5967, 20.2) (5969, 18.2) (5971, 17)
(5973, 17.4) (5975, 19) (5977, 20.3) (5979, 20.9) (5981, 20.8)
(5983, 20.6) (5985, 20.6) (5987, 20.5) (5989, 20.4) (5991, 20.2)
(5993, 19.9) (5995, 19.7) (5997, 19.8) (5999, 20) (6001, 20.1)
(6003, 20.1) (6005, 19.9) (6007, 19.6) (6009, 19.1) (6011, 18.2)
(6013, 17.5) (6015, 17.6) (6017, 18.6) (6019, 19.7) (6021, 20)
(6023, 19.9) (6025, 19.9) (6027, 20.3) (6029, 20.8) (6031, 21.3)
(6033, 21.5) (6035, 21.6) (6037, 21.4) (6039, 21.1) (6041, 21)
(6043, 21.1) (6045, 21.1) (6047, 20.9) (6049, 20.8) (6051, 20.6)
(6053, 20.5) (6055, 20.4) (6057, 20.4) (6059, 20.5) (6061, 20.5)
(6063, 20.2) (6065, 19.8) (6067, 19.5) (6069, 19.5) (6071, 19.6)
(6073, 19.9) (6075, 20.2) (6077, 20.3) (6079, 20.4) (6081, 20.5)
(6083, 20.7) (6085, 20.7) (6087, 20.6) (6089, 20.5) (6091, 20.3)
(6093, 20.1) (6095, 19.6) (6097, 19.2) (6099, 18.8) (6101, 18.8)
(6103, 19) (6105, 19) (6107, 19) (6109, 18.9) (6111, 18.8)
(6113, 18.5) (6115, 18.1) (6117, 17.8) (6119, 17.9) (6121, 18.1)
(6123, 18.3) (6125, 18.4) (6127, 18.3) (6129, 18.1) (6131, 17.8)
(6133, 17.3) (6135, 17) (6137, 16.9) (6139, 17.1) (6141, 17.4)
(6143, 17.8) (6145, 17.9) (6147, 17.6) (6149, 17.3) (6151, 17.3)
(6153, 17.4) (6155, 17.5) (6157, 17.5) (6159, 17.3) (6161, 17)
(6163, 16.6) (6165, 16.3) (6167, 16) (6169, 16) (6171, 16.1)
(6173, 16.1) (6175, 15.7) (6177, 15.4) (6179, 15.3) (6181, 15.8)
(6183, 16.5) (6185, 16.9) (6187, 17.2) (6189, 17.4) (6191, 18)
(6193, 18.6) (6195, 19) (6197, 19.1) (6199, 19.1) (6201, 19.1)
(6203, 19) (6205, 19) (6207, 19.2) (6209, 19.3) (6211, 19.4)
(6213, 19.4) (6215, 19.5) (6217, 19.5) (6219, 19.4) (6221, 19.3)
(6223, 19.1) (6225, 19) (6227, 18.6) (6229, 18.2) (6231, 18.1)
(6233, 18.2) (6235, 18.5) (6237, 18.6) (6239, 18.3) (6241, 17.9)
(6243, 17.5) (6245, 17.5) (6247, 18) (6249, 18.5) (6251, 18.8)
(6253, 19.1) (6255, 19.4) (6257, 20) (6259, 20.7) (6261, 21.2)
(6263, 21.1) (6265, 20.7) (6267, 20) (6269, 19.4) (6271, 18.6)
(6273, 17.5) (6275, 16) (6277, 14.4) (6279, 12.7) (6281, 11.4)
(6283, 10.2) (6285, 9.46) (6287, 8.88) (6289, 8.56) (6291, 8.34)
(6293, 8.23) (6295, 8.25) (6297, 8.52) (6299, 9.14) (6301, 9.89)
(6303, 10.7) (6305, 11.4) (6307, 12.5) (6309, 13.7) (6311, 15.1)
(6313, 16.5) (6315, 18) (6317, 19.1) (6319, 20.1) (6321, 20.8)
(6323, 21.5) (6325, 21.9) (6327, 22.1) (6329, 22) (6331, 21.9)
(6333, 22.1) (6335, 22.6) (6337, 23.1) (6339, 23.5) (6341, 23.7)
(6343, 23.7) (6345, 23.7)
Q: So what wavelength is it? 6015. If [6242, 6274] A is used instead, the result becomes 6273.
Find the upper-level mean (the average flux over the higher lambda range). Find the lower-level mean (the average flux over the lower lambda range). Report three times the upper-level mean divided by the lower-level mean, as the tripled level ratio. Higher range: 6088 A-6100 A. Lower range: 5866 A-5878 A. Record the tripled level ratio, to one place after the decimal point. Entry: 2.0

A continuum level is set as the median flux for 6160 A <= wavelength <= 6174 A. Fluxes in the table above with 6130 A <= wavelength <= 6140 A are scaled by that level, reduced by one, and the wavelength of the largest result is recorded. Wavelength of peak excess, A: 6131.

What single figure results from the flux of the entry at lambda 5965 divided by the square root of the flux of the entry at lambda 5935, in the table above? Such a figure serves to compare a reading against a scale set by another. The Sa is 4.4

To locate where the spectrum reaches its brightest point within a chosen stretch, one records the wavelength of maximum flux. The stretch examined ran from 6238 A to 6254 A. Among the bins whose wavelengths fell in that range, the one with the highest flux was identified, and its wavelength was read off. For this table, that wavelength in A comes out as 6253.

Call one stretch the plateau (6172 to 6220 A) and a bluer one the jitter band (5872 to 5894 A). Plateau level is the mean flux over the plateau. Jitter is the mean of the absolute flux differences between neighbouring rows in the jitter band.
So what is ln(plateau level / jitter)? 4.32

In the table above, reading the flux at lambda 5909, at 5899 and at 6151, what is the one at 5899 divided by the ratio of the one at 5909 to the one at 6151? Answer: 17.6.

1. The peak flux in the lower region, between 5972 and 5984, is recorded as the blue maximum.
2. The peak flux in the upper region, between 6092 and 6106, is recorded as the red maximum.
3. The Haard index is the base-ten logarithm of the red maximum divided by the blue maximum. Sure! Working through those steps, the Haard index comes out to -0.02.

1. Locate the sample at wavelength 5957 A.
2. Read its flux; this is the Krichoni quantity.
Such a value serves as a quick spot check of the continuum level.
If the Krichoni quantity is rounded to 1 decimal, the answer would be 24.6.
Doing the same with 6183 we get 16.5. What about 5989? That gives 20.4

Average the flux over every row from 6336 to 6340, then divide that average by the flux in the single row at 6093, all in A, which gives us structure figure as 1.16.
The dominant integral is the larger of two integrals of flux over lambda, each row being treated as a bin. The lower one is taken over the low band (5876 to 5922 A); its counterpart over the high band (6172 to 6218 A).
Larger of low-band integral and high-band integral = 1301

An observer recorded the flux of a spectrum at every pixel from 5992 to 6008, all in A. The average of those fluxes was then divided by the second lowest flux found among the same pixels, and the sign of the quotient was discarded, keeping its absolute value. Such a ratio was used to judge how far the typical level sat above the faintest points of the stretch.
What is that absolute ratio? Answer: 1.01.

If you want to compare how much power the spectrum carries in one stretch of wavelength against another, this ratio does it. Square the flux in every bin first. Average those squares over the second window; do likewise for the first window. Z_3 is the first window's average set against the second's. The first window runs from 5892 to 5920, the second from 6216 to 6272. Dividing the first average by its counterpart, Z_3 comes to 2.1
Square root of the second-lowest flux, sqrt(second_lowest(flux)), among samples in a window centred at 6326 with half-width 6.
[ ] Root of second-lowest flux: 4.64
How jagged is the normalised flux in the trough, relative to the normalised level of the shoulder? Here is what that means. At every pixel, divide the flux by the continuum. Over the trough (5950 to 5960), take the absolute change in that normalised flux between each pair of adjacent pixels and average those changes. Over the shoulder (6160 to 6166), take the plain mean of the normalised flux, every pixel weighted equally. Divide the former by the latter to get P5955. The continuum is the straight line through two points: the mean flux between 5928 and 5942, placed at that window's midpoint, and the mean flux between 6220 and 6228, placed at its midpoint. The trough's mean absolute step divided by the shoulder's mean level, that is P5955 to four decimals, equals 0.0086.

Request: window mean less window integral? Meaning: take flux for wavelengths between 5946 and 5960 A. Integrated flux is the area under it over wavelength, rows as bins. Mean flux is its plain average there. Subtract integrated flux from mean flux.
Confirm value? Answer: -318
